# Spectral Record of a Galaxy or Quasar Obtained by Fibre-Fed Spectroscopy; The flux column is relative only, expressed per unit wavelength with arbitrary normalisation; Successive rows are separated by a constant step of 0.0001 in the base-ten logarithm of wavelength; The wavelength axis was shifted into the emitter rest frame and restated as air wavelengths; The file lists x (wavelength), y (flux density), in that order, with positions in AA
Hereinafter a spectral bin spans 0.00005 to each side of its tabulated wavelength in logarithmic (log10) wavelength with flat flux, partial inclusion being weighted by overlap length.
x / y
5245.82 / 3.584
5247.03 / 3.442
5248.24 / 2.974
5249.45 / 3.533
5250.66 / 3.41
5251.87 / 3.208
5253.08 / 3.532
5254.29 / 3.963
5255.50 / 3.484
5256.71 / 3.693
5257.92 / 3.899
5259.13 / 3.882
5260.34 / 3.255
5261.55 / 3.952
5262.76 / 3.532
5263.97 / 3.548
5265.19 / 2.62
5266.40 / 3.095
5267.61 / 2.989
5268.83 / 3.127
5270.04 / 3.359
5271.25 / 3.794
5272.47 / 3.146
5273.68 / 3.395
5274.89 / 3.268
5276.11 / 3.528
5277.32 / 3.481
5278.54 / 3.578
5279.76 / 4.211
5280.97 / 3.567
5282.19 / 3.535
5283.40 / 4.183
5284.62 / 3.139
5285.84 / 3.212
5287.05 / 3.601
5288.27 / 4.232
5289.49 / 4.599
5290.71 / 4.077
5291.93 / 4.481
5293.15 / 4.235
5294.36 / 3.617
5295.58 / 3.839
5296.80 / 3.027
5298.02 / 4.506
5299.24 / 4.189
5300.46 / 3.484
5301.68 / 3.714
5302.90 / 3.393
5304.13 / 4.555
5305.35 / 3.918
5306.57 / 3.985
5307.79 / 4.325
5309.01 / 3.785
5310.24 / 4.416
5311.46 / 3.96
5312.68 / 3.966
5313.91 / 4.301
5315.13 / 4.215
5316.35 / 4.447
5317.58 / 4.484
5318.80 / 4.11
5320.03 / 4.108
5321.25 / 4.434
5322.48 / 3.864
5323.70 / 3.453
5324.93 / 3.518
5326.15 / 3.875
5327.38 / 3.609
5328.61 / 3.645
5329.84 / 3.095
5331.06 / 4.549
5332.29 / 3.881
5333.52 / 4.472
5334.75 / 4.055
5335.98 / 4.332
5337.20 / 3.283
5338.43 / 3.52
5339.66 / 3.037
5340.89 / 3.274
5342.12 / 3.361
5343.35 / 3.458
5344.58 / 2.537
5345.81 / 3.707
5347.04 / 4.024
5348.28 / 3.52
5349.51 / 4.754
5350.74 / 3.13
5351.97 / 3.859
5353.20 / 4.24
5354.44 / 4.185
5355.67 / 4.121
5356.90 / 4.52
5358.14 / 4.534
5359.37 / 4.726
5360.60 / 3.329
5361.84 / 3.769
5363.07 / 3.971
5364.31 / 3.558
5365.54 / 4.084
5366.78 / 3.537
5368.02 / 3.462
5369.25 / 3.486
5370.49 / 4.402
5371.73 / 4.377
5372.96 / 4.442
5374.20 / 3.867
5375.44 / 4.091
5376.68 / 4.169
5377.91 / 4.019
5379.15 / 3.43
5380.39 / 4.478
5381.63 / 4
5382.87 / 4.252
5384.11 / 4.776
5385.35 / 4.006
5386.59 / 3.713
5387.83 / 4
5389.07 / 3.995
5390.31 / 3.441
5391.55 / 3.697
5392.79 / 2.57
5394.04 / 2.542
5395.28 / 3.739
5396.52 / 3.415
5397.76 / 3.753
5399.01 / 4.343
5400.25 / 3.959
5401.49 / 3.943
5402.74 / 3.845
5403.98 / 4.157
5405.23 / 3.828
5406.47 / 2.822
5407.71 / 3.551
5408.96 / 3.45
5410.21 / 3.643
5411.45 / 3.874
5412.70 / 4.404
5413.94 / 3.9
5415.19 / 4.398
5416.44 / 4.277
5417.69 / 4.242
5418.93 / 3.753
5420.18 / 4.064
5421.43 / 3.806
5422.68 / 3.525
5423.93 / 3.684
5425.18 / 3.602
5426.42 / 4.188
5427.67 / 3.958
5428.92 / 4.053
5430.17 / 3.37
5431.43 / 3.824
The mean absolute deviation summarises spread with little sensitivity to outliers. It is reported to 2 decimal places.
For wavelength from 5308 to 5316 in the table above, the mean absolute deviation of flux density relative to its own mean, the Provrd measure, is 0.20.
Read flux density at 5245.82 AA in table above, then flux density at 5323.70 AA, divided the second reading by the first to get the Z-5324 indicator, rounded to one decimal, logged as 1.0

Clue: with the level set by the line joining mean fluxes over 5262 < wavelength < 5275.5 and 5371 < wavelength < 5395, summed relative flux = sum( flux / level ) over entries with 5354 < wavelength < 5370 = 13.6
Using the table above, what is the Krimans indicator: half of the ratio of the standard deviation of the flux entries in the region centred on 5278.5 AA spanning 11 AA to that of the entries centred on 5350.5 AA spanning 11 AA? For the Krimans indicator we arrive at 0.35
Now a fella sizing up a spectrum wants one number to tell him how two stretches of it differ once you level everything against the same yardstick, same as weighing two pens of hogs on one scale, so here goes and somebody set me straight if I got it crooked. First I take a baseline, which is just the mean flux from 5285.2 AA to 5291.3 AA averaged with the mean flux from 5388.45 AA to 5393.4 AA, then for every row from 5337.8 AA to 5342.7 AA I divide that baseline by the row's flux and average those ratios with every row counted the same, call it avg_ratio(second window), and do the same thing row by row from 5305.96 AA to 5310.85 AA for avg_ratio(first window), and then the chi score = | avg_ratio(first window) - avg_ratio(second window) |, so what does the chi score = 0.224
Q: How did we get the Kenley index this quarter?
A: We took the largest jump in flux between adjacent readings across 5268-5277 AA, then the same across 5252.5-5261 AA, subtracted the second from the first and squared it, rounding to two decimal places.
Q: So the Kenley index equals 0.00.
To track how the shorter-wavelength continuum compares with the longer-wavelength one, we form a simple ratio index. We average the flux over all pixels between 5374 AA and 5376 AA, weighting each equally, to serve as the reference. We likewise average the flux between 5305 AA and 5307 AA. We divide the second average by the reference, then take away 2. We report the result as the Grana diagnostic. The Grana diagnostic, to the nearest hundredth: -1.01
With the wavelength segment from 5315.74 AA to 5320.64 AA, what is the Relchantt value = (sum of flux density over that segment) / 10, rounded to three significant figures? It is 1.71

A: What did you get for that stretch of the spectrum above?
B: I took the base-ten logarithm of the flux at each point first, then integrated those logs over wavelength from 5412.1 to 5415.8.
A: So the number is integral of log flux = 2.3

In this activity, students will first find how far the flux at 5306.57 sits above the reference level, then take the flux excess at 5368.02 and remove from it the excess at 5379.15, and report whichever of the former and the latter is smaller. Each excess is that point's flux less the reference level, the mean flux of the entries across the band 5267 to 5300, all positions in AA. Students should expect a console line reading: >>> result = 0.0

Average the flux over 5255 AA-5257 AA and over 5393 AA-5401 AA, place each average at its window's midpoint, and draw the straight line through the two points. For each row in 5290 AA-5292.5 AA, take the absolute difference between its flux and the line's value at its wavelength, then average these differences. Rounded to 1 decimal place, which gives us 0.7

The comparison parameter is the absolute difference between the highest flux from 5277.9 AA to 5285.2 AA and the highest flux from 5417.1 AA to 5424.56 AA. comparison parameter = 0.0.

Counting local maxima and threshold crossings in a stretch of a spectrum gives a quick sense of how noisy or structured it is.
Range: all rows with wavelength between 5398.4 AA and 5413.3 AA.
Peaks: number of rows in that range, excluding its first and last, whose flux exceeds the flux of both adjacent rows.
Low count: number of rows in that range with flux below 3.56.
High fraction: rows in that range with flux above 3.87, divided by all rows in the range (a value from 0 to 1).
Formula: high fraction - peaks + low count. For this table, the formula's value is 1.50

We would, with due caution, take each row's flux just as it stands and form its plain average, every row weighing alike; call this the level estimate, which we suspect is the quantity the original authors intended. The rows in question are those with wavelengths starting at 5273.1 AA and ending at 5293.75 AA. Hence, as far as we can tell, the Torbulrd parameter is 3.78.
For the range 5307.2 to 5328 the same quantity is 4.05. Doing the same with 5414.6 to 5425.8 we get 3.93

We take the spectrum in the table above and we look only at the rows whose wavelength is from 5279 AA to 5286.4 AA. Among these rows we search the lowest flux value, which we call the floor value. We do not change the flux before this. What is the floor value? 3.139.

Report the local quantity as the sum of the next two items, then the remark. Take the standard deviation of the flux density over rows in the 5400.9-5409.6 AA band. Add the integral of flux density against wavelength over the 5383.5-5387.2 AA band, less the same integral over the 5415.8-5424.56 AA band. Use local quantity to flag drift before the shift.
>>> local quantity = -18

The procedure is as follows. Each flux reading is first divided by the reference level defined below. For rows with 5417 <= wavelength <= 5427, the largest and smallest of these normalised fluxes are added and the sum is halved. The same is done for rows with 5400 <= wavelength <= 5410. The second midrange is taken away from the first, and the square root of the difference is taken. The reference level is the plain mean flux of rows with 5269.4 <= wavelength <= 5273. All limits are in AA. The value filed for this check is 0.34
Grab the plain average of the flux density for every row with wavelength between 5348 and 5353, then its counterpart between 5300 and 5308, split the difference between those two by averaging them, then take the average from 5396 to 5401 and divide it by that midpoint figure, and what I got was 1.00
